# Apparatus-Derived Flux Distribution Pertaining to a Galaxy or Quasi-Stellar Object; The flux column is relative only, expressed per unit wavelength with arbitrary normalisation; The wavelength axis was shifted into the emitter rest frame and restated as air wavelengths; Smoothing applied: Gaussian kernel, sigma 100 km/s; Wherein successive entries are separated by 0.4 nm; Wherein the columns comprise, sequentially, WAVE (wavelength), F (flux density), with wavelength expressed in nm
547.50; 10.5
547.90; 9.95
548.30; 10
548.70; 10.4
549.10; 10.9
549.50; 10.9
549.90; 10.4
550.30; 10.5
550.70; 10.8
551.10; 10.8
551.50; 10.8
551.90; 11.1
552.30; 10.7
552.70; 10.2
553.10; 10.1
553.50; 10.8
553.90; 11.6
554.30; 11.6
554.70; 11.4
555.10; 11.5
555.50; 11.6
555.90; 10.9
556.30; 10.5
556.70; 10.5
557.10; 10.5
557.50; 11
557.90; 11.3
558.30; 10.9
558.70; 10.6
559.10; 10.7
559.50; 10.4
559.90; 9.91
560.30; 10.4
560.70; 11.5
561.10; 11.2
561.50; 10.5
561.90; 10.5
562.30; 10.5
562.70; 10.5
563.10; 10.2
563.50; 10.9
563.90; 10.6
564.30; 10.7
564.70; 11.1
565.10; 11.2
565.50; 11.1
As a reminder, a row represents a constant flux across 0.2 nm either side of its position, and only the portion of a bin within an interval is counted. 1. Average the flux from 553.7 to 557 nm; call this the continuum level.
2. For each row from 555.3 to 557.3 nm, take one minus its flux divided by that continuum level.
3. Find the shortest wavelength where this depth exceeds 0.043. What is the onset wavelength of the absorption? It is 556.30 nm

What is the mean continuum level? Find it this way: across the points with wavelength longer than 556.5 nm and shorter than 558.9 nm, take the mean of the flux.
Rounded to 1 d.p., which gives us 10.8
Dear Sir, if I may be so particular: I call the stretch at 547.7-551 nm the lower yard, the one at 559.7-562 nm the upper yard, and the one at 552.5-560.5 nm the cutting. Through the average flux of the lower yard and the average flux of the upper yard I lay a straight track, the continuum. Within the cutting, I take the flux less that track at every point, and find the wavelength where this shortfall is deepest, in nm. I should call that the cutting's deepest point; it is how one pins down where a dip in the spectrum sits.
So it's 559.90 nm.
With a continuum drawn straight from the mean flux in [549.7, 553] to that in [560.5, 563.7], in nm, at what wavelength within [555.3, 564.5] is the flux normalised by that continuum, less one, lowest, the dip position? 559.90 nm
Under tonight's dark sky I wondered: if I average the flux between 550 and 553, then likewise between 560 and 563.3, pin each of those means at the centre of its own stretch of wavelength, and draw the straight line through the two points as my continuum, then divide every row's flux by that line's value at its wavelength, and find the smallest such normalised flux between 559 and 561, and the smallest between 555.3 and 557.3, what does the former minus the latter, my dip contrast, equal -0.05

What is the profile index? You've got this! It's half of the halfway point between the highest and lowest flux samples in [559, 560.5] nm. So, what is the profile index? 5.15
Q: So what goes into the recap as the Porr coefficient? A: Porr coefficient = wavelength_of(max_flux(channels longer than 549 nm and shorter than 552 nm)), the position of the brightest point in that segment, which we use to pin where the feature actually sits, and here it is 551.90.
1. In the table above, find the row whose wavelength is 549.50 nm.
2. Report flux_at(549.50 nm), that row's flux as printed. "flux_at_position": 10.9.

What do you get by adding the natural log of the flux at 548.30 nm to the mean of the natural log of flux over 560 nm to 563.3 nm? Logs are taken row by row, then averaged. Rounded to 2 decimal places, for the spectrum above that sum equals 4.67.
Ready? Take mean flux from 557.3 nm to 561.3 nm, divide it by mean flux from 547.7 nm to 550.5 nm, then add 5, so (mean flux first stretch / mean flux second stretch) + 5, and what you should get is 6.03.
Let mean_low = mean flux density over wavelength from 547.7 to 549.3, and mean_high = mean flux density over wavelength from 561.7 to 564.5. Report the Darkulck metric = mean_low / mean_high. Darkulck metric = 0.98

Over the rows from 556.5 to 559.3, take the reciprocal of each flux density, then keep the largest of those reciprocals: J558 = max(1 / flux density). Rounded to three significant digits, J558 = 0.0952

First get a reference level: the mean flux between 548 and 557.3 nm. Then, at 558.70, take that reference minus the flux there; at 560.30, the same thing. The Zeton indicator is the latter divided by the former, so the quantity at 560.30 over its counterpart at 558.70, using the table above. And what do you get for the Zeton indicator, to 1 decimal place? 2.0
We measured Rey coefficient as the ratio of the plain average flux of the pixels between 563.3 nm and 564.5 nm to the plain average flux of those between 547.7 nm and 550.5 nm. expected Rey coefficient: 1.03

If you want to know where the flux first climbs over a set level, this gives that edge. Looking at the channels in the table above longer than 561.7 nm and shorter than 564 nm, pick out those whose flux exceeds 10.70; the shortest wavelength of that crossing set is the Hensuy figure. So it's 563.50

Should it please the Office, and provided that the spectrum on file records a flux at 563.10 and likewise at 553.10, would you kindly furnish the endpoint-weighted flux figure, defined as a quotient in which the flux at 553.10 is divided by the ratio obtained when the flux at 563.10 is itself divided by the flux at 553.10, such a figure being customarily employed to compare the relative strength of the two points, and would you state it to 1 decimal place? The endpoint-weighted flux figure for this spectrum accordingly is 10.0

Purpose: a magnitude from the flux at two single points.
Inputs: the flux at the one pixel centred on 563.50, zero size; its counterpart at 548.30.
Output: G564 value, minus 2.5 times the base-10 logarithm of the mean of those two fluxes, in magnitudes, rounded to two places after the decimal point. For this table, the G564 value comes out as -2.55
